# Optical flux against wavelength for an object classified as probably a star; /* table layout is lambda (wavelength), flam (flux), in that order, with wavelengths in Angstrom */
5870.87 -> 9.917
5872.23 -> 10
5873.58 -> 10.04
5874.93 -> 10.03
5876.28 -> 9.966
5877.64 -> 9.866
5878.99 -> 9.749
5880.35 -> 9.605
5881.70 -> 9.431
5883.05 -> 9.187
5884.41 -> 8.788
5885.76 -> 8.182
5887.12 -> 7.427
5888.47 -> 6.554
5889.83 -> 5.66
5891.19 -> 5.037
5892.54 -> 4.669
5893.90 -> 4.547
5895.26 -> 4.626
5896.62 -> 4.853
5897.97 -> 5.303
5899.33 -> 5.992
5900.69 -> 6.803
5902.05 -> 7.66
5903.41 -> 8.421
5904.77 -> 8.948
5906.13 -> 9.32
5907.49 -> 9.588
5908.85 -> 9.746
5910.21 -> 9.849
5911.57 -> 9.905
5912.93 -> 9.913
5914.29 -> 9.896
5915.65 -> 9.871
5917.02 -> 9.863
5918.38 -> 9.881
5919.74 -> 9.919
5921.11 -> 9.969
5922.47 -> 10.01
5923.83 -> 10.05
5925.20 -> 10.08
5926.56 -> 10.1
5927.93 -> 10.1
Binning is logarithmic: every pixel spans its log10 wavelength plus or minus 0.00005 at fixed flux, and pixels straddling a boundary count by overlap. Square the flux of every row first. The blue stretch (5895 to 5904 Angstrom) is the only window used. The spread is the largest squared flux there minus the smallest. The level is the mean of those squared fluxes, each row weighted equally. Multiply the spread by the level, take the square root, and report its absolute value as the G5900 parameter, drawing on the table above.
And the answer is 45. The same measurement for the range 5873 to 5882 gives 34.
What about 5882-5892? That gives 57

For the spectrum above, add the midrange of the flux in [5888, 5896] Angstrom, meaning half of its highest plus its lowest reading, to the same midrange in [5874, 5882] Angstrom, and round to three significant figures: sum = 15.3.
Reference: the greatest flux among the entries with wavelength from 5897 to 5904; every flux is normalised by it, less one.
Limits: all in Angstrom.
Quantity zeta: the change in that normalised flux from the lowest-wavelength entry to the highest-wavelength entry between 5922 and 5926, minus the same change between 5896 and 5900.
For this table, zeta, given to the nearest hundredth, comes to -0.13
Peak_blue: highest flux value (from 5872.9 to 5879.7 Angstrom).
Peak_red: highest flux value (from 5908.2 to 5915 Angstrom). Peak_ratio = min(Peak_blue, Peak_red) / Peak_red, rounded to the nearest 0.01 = 1.00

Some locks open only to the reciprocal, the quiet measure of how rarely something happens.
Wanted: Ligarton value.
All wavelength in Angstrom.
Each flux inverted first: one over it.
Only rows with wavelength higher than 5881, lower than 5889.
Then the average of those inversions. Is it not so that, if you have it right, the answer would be 0.12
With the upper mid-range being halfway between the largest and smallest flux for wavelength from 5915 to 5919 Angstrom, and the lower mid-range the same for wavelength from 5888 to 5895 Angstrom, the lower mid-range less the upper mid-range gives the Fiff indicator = -4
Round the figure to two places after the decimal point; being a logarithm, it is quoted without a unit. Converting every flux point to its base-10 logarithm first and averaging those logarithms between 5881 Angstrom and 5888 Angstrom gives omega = 0.93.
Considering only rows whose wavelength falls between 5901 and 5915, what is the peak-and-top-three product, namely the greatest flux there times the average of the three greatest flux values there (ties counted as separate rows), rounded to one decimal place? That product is 98.2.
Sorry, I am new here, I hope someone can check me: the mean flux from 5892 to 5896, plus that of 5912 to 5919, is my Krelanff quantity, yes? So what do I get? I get 14.5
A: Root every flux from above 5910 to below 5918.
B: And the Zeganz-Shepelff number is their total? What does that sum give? 18.9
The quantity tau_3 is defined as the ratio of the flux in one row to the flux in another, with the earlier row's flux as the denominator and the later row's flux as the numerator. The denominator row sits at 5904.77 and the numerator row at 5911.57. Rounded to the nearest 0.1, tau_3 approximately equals 1.1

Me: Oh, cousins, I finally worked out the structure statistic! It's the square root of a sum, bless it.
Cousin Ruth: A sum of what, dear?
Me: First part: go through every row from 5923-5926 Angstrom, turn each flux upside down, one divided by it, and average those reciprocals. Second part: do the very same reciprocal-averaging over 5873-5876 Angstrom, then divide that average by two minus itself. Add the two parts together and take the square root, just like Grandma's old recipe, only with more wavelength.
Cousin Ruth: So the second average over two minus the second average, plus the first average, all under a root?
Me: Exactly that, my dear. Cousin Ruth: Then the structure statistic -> 0.390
